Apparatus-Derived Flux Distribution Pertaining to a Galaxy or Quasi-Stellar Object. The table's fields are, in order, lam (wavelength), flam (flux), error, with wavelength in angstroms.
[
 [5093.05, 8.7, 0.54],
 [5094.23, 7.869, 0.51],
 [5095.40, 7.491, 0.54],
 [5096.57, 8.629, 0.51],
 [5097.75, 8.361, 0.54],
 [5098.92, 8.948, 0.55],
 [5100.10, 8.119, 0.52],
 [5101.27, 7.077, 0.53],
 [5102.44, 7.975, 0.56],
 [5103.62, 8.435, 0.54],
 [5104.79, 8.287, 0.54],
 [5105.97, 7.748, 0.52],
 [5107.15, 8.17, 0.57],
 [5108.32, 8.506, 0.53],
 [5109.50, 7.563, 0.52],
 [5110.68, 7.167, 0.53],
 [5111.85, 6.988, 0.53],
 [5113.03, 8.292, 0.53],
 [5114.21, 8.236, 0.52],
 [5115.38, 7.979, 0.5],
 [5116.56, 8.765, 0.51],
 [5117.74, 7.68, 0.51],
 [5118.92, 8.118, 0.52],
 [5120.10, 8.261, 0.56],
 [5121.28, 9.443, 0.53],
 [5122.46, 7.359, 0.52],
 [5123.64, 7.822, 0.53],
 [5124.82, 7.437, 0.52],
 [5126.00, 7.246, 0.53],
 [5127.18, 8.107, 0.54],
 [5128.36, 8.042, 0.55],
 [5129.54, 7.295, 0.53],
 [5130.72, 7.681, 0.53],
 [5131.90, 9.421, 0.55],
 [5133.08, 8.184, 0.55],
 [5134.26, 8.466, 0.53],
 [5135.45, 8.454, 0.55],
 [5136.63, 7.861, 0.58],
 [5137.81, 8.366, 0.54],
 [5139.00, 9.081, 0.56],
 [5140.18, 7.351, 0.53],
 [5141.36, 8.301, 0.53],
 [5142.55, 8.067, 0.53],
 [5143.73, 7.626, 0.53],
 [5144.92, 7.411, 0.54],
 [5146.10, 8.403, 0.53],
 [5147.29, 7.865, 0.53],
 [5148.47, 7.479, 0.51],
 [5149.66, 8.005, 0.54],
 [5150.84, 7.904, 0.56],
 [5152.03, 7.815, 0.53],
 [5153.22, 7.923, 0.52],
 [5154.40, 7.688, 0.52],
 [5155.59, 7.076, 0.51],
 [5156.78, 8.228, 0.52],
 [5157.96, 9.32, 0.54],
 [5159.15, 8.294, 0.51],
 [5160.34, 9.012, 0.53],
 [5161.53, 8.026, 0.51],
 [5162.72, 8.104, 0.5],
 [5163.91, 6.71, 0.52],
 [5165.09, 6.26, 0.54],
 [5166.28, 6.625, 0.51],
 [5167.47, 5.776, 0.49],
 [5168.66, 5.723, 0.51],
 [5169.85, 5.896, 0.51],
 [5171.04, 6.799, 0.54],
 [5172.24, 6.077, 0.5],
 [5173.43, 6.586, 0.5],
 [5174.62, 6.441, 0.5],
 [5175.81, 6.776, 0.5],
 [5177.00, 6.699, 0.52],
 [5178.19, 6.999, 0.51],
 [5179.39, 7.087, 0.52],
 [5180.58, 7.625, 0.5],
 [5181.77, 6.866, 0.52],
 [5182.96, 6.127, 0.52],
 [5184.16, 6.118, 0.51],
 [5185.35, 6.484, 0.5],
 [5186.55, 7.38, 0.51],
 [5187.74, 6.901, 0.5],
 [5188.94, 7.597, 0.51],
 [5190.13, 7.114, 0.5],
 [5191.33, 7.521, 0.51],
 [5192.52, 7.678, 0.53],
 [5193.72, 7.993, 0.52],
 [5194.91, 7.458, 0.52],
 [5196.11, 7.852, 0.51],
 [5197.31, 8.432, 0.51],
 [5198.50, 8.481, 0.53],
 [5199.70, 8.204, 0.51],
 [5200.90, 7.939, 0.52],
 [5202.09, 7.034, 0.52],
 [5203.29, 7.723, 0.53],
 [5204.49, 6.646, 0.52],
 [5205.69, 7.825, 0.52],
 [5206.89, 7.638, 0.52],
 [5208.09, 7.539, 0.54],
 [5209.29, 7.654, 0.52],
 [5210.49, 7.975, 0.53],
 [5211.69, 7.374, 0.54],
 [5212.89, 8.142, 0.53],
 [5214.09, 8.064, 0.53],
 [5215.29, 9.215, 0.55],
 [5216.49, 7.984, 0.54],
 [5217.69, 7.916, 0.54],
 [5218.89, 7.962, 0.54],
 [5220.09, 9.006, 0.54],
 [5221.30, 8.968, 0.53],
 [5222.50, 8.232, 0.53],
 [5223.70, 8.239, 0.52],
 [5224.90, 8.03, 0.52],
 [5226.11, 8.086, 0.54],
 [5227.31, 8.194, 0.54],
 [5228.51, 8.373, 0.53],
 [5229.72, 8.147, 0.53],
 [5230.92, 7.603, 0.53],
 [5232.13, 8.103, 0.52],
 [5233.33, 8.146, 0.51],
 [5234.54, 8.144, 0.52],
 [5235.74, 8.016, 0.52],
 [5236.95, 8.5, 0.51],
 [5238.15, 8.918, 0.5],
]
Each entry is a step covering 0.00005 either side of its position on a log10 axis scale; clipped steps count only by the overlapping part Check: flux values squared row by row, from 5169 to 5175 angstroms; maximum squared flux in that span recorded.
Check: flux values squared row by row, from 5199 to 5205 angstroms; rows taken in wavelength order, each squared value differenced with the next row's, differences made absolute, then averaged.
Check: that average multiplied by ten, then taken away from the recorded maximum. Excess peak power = -62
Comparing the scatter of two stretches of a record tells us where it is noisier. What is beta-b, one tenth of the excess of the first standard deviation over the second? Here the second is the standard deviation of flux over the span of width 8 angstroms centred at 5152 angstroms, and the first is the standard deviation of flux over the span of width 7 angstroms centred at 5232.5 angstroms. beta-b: -0.011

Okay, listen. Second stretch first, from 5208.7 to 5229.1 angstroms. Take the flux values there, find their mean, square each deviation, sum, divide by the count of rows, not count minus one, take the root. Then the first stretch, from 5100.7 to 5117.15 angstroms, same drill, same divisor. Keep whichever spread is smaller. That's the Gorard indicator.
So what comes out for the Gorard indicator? 0.46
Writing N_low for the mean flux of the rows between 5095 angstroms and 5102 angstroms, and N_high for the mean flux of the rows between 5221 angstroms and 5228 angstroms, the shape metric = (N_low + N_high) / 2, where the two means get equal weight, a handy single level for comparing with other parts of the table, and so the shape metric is 8.20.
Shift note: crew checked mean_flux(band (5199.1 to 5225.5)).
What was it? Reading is 7.97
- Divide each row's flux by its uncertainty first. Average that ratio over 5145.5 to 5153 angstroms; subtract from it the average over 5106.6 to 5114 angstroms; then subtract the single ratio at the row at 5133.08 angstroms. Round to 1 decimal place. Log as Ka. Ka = -14.6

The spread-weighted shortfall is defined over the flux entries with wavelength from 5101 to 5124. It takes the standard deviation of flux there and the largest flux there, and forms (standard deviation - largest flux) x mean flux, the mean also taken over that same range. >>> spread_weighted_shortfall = -71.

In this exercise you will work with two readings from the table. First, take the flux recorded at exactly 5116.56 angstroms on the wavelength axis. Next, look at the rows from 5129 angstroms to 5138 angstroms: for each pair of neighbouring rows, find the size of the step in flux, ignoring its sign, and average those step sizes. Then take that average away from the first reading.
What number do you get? 8.1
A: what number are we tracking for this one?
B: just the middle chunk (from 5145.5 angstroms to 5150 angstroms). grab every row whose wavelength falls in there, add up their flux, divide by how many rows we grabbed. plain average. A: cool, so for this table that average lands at 7.9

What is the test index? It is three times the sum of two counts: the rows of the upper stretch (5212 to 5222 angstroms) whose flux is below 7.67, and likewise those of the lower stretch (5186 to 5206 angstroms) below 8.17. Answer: 42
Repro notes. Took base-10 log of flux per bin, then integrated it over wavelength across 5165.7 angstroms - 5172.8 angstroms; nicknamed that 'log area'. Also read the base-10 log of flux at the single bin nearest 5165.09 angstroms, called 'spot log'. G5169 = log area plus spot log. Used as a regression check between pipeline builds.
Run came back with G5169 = 6.4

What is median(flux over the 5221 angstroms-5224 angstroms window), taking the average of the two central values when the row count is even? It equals 8.2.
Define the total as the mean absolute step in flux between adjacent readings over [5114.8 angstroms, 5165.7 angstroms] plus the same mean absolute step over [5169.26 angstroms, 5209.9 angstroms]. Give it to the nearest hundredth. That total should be 1.13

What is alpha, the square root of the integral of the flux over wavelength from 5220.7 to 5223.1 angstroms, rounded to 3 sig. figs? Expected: 4.55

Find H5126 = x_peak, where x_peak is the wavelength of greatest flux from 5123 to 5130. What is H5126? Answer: 5127.18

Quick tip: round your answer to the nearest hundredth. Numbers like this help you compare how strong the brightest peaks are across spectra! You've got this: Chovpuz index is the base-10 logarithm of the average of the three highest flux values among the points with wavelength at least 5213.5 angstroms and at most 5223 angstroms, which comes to 0.96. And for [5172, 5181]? 0.86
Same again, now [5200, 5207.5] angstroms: 0.89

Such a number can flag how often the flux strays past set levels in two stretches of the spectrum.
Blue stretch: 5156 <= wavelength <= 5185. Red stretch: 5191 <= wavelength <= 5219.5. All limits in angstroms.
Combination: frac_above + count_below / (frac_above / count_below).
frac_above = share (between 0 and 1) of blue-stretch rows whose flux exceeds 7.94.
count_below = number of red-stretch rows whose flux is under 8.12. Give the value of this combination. 1444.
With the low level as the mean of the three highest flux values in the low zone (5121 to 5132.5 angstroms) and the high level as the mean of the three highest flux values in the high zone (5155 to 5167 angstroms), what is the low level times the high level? 79.8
